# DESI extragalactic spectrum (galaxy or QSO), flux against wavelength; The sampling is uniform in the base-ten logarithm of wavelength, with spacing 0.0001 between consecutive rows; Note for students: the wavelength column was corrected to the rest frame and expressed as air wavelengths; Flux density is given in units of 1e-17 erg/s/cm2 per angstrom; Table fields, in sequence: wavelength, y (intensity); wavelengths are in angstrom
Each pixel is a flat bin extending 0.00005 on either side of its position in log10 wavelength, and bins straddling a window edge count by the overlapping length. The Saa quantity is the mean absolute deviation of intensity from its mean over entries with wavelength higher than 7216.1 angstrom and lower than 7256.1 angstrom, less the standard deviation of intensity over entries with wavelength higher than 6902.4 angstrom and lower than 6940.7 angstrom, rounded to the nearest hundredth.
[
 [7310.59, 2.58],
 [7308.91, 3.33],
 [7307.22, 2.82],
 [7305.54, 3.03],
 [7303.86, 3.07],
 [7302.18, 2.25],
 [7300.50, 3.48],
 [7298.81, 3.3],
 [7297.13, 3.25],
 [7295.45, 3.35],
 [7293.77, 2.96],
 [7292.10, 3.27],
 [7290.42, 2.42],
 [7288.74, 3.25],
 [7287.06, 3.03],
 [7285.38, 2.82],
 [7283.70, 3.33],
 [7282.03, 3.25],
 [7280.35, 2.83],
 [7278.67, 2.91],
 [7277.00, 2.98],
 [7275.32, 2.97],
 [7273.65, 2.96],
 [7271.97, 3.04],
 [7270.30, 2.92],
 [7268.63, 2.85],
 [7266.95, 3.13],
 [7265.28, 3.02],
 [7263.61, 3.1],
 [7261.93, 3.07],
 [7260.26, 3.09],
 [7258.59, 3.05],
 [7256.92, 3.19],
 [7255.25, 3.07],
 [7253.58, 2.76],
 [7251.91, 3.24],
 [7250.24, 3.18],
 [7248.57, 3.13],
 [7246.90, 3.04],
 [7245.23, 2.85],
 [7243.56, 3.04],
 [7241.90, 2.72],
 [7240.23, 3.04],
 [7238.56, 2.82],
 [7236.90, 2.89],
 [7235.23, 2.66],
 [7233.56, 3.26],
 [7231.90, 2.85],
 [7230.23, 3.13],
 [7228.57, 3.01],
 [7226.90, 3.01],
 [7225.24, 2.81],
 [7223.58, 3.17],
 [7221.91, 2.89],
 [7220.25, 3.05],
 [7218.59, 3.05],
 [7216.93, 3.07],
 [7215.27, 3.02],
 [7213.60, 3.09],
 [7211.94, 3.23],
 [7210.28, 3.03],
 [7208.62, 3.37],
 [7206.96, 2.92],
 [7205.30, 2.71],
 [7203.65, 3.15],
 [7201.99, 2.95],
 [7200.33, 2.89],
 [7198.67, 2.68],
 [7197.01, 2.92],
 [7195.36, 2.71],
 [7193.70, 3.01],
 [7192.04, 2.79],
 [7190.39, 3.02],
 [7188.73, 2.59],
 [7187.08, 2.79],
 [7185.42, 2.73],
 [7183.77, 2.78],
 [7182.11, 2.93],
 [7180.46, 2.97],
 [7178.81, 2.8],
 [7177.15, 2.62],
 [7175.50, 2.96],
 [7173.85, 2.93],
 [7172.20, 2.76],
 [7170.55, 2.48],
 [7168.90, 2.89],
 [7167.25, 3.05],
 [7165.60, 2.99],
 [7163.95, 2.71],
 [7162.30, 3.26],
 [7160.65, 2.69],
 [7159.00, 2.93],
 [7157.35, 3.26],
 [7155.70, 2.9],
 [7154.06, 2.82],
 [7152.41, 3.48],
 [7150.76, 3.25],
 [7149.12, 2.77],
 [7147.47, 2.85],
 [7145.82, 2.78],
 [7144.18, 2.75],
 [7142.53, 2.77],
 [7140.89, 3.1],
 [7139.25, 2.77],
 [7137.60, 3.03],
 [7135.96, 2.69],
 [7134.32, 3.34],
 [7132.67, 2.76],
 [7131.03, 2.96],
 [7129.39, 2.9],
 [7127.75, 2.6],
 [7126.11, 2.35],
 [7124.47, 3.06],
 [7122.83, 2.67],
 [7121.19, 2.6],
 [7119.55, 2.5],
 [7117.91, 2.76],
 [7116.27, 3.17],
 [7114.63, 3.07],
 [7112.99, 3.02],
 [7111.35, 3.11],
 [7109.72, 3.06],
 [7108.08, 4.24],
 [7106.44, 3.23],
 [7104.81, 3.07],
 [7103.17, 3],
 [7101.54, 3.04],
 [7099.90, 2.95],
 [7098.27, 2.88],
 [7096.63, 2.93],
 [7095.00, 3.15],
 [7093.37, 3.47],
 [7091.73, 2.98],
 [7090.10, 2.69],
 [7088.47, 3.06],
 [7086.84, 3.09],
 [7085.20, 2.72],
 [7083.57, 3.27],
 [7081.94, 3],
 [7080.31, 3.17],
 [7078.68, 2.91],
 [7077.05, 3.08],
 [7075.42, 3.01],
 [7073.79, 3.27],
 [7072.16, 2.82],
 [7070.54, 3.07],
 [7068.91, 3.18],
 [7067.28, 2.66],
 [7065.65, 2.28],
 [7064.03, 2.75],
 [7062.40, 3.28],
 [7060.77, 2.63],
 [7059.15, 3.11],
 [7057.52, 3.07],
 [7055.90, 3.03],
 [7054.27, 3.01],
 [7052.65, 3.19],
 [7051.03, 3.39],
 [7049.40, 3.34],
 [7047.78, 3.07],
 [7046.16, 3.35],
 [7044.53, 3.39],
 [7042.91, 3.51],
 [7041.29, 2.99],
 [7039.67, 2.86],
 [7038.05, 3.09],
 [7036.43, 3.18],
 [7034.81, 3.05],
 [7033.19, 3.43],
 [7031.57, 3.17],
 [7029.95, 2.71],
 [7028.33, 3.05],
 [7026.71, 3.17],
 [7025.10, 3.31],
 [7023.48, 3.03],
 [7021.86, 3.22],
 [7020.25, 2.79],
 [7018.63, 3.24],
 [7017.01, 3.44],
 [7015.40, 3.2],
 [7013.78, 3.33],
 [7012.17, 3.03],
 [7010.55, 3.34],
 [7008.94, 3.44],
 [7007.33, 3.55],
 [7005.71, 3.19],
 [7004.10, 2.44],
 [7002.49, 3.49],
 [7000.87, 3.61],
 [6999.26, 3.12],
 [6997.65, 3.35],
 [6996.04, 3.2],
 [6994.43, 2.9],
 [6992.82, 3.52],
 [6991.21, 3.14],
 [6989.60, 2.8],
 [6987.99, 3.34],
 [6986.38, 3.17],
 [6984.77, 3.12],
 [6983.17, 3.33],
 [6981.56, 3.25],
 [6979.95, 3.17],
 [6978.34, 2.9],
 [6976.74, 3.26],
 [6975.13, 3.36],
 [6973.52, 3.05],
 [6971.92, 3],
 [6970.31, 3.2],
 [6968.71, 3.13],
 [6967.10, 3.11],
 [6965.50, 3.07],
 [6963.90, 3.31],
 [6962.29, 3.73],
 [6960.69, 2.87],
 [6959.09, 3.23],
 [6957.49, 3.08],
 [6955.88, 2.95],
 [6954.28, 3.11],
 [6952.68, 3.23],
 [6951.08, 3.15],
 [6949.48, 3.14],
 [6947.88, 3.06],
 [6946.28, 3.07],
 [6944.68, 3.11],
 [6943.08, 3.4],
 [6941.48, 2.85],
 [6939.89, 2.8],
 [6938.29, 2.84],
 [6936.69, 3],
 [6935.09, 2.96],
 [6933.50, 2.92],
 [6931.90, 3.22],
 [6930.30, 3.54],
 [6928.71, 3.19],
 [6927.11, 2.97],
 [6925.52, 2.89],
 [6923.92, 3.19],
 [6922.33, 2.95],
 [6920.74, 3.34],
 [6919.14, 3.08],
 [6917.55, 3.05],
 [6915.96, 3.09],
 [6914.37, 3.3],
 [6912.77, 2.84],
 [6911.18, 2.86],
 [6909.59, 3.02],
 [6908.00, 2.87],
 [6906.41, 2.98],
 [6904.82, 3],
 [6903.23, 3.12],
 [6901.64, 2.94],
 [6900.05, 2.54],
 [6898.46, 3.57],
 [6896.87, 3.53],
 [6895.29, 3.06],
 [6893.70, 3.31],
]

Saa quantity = -0.04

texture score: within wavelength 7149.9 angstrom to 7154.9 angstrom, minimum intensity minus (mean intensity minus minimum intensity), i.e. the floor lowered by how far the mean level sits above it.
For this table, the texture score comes 2.46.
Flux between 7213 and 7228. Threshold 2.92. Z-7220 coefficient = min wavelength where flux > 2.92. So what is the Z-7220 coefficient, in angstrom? 7213.60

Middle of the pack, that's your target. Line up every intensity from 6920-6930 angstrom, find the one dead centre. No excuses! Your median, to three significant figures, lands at 3.08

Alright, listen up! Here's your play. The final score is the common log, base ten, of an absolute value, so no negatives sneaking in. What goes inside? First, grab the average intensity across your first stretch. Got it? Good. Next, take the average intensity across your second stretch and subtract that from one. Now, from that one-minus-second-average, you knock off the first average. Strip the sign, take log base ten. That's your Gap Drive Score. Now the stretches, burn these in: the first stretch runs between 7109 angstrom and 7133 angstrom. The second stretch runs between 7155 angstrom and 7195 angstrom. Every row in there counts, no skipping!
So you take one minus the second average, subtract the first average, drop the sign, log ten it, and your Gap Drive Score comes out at 0.673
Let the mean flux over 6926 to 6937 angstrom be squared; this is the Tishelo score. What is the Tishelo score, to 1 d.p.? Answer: 9.7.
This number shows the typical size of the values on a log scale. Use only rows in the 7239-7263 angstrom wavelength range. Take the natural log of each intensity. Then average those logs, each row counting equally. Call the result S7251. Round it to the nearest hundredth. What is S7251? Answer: 1.11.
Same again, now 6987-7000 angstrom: 1.15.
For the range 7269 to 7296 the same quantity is 1.10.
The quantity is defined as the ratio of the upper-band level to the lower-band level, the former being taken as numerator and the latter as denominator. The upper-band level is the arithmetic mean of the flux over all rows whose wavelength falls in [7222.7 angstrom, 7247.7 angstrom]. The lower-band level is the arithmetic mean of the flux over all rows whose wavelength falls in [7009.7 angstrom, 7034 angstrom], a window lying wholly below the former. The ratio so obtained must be 0.93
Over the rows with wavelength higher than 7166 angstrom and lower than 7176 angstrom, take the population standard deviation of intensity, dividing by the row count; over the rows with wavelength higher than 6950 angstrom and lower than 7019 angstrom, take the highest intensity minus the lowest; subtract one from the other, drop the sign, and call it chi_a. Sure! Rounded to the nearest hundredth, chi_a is 1.11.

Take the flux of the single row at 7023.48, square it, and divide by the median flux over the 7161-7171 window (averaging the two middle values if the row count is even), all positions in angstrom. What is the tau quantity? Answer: 3.12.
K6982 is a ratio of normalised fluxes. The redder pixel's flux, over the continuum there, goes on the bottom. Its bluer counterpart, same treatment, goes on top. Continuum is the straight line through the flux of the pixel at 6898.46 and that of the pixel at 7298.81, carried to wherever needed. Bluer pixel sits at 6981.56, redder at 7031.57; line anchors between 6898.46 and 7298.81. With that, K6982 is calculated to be 1.02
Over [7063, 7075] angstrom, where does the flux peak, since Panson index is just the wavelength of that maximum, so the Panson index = 7073.79 angstrom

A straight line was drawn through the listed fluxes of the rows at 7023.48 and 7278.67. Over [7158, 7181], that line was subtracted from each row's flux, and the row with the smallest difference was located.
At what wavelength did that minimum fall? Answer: 7170.55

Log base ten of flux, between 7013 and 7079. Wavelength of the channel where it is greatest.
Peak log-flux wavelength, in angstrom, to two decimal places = 7042.91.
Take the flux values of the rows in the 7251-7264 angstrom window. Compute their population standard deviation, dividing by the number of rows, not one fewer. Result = 0.13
